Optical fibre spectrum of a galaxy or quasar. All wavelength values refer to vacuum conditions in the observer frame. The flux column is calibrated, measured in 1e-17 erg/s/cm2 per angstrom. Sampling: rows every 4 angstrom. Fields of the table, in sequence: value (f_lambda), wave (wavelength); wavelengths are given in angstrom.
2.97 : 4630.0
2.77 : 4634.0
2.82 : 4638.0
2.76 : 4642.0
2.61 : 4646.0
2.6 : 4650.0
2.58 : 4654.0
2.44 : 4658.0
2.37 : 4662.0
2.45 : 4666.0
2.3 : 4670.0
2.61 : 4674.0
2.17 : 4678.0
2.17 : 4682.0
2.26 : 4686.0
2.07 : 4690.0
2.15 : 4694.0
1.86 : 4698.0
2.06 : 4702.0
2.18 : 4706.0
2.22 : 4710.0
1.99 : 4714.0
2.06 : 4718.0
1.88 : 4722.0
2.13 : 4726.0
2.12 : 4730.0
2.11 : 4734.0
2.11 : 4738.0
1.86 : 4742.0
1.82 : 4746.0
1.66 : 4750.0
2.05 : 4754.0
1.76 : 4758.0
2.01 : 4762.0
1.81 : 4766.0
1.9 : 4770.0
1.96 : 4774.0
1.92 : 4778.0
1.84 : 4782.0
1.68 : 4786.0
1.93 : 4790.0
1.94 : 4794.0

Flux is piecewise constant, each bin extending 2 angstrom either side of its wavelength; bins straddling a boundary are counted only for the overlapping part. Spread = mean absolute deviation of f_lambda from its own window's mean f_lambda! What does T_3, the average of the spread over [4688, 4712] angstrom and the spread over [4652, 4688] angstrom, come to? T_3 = 0.112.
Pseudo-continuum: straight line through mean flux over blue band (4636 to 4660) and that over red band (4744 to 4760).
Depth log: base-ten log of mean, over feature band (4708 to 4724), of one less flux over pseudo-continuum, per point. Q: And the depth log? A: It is -1.49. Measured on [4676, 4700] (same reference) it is -1.04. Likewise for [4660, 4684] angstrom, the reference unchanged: -1.38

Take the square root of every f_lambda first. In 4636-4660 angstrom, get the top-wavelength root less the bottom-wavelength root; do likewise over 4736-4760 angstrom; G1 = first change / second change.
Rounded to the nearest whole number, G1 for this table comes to 1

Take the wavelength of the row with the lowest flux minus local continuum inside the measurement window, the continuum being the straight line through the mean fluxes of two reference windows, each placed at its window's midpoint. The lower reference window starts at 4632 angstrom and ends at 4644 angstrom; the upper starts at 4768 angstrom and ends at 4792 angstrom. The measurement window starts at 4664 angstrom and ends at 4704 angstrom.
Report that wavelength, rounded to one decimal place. 4698.0 angstrom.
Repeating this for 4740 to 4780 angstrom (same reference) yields 4750.0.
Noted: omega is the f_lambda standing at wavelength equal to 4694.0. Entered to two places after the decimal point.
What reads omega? 2.15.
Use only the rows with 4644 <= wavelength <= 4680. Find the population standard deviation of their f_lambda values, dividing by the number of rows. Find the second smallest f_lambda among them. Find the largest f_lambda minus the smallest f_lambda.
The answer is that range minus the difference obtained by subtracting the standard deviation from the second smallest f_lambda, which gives -1.71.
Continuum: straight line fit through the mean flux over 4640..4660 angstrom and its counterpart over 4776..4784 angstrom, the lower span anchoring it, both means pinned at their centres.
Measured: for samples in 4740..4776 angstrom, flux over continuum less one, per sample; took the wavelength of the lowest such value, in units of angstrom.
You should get 4750.0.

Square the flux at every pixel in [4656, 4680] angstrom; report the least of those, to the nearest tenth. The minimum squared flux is 4.7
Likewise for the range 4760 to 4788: 2.8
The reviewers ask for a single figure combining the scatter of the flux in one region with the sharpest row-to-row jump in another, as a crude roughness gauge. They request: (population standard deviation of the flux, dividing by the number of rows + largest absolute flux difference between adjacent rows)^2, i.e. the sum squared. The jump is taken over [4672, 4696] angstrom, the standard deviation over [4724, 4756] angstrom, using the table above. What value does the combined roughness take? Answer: 0.37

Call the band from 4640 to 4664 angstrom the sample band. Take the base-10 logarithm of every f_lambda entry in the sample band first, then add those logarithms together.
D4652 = 2.45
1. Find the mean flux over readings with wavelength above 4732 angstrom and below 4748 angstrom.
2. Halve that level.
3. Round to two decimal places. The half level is 0.99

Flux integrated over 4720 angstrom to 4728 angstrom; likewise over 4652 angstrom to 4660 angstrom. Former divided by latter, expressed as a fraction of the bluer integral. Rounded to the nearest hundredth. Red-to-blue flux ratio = 0.80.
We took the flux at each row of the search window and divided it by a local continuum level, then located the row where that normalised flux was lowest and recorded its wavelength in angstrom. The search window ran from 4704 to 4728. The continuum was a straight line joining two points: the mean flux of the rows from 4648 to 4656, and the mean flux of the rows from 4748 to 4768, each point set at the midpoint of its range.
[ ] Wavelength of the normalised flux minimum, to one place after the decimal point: 4722.0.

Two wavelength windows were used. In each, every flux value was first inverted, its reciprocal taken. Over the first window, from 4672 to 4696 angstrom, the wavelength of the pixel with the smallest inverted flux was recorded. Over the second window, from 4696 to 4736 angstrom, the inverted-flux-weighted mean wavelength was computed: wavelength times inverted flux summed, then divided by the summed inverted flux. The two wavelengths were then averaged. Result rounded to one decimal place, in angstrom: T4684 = 4694.9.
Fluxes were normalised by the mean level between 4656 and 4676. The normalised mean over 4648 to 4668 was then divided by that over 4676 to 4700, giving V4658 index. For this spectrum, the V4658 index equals 1.18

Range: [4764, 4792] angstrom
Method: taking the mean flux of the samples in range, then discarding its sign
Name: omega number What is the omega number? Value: 1.86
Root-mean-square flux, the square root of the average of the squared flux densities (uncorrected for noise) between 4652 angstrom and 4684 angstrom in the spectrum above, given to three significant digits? 2.39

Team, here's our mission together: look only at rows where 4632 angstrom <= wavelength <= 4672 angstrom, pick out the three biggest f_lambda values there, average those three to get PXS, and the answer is 2.8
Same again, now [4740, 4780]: 2.0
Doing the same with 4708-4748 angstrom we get 2.2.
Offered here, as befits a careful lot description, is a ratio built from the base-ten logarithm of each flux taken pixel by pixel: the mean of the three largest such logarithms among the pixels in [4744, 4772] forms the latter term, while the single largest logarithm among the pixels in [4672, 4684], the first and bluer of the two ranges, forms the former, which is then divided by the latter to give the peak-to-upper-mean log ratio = 1.40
